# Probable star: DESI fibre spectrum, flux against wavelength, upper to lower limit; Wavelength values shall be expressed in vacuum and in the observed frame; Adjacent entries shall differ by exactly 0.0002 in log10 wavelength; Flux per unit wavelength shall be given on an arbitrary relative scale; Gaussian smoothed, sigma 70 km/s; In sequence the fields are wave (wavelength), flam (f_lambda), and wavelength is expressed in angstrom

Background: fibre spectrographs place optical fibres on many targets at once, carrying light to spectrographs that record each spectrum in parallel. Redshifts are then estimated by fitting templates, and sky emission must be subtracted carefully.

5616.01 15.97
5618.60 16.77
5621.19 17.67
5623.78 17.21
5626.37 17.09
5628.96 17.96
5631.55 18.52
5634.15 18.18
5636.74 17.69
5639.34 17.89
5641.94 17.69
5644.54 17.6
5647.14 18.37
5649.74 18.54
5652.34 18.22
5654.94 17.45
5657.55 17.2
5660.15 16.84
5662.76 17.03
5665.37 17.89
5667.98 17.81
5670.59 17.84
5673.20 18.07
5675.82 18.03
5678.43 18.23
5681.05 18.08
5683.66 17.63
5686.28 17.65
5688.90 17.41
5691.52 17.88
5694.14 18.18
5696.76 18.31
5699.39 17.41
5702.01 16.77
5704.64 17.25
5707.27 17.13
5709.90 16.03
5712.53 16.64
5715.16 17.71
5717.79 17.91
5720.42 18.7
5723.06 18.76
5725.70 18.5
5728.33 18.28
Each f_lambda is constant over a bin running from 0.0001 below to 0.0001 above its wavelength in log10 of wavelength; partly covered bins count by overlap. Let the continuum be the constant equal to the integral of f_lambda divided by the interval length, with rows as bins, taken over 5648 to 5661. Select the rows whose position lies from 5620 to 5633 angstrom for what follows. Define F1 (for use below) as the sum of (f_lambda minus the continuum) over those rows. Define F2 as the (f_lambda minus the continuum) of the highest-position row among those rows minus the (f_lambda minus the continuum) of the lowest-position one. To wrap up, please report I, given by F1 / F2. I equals -0.1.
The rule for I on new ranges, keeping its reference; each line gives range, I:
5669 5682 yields 7.0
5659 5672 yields -1.2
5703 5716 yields -8.3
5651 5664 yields 1.5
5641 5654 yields 3.5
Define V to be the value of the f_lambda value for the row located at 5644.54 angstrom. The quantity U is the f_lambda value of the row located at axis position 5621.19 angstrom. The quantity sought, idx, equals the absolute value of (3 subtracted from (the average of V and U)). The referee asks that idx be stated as 14.6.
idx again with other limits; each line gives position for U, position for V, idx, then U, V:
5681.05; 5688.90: 14.7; 18.08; 17.41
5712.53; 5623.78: 13.9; 16.64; 17.21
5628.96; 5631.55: 15.2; 17.96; 18.52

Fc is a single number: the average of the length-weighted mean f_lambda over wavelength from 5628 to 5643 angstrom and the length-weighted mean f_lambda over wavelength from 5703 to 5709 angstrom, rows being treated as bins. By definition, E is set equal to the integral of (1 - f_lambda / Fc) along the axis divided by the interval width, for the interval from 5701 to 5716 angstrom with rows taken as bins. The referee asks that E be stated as 0.036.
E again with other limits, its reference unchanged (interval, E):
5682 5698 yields -0.018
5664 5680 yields -0.026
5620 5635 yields -0.013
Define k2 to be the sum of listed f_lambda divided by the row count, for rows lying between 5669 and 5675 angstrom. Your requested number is 18.0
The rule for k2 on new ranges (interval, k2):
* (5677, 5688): 17.9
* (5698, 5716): 17.0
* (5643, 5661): 17.7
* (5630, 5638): 18.1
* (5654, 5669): 17.4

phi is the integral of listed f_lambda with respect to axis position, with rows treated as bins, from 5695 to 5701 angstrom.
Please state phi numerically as 107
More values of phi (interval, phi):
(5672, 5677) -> 90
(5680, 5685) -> 89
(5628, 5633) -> 91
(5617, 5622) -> 85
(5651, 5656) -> 89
